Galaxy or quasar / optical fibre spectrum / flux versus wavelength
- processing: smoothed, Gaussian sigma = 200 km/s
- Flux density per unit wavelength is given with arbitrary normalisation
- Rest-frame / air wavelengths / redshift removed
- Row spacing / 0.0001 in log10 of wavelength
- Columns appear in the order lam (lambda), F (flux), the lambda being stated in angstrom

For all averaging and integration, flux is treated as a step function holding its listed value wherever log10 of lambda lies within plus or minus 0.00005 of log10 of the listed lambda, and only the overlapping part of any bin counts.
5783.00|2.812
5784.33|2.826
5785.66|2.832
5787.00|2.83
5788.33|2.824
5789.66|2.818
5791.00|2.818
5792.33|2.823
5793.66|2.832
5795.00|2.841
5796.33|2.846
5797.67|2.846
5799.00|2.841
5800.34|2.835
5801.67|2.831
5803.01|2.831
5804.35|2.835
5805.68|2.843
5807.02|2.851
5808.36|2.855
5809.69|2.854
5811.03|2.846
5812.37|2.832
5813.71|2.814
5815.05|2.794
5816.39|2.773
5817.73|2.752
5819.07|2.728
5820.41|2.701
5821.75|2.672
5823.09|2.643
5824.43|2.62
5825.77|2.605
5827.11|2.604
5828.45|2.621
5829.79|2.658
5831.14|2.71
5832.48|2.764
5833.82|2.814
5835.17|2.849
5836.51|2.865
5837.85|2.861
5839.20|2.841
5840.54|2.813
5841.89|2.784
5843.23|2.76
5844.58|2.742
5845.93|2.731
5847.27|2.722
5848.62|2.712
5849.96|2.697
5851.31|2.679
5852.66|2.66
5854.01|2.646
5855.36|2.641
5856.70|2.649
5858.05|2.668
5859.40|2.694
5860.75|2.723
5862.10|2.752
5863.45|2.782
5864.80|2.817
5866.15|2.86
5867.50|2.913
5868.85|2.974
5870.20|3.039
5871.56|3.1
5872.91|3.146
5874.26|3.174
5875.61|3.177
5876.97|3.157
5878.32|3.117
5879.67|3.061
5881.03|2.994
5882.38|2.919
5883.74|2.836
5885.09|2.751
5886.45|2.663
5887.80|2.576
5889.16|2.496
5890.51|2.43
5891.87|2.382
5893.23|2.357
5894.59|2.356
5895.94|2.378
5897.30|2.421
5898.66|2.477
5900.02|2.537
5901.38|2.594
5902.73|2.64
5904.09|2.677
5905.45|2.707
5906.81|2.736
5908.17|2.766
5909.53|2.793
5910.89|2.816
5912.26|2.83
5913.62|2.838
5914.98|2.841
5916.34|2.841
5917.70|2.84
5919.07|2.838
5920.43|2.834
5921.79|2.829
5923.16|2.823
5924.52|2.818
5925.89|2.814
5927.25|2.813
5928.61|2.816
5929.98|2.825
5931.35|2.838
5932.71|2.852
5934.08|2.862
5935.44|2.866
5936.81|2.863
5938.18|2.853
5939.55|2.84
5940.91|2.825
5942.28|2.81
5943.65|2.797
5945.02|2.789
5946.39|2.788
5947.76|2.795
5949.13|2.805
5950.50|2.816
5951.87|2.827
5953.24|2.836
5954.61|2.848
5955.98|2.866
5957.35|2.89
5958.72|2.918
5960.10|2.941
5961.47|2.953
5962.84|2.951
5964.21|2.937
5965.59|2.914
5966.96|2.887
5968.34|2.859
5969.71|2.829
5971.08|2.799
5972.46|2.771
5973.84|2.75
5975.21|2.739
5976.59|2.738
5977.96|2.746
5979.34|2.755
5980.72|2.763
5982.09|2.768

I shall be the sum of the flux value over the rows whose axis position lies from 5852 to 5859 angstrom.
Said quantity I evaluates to 13.3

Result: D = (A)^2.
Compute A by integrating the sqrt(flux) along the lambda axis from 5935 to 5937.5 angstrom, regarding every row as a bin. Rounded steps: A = 4.2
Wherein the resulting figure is 18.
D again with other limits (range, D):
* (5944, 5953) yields 227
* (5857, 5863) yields 97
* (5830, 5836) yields 100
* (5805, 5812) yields 140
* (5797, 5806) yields 230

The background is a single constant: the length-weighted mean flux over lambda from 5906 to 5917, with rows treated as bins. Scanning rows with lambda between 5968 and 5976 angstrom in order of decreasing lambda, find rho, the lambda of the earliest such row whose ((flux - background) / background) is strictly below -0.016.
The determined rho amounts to 5975.21 angstrom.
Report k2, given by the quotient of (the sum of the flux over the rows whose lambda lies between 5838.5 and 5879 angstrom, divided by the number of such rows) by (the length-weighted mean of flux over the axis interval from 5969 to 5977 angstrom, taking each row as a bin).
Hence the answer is 1.02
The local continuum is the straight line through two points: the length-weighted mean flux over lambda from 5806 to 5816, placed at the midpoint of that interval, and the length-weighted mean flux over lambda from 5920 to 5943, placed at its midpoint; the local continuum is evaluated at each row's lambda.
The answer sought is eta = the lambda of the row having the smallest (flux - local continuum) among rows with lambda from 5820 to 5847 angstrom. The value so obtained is 5827.11 angstrom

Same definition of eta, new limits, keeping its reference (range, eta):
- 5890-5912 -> 5894.59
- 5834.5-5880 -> 5855.36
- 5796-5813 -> 5803.01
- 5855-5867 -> 5855.36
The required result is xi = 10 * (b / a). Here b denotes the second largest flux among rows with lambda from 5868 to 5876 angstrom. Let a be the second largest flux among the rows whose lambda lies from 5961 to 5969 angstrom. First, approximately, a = 2.951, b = 3.174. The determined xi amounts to 10.76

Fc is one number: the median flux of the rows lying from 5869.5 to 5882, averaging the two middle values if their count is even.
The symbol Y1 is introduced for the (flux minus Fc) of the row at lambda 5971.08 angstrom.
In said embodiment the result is -0.32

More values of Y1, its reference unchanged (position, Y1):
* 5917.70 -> -0.28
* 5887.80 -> -0.54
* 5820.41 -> -0.42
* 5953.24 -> -0.28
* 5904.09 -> -0.44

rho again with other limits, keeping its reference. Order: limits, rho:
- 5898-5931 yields 5906.81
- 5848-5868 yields 5862.10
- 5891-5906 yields 5905.45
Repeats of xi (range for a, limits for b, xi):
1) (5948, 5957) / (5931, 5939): 10.05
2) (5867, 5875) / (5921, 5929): 8.97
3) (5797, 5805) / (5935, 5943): 10.08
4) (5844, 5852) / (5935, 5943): 10.48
